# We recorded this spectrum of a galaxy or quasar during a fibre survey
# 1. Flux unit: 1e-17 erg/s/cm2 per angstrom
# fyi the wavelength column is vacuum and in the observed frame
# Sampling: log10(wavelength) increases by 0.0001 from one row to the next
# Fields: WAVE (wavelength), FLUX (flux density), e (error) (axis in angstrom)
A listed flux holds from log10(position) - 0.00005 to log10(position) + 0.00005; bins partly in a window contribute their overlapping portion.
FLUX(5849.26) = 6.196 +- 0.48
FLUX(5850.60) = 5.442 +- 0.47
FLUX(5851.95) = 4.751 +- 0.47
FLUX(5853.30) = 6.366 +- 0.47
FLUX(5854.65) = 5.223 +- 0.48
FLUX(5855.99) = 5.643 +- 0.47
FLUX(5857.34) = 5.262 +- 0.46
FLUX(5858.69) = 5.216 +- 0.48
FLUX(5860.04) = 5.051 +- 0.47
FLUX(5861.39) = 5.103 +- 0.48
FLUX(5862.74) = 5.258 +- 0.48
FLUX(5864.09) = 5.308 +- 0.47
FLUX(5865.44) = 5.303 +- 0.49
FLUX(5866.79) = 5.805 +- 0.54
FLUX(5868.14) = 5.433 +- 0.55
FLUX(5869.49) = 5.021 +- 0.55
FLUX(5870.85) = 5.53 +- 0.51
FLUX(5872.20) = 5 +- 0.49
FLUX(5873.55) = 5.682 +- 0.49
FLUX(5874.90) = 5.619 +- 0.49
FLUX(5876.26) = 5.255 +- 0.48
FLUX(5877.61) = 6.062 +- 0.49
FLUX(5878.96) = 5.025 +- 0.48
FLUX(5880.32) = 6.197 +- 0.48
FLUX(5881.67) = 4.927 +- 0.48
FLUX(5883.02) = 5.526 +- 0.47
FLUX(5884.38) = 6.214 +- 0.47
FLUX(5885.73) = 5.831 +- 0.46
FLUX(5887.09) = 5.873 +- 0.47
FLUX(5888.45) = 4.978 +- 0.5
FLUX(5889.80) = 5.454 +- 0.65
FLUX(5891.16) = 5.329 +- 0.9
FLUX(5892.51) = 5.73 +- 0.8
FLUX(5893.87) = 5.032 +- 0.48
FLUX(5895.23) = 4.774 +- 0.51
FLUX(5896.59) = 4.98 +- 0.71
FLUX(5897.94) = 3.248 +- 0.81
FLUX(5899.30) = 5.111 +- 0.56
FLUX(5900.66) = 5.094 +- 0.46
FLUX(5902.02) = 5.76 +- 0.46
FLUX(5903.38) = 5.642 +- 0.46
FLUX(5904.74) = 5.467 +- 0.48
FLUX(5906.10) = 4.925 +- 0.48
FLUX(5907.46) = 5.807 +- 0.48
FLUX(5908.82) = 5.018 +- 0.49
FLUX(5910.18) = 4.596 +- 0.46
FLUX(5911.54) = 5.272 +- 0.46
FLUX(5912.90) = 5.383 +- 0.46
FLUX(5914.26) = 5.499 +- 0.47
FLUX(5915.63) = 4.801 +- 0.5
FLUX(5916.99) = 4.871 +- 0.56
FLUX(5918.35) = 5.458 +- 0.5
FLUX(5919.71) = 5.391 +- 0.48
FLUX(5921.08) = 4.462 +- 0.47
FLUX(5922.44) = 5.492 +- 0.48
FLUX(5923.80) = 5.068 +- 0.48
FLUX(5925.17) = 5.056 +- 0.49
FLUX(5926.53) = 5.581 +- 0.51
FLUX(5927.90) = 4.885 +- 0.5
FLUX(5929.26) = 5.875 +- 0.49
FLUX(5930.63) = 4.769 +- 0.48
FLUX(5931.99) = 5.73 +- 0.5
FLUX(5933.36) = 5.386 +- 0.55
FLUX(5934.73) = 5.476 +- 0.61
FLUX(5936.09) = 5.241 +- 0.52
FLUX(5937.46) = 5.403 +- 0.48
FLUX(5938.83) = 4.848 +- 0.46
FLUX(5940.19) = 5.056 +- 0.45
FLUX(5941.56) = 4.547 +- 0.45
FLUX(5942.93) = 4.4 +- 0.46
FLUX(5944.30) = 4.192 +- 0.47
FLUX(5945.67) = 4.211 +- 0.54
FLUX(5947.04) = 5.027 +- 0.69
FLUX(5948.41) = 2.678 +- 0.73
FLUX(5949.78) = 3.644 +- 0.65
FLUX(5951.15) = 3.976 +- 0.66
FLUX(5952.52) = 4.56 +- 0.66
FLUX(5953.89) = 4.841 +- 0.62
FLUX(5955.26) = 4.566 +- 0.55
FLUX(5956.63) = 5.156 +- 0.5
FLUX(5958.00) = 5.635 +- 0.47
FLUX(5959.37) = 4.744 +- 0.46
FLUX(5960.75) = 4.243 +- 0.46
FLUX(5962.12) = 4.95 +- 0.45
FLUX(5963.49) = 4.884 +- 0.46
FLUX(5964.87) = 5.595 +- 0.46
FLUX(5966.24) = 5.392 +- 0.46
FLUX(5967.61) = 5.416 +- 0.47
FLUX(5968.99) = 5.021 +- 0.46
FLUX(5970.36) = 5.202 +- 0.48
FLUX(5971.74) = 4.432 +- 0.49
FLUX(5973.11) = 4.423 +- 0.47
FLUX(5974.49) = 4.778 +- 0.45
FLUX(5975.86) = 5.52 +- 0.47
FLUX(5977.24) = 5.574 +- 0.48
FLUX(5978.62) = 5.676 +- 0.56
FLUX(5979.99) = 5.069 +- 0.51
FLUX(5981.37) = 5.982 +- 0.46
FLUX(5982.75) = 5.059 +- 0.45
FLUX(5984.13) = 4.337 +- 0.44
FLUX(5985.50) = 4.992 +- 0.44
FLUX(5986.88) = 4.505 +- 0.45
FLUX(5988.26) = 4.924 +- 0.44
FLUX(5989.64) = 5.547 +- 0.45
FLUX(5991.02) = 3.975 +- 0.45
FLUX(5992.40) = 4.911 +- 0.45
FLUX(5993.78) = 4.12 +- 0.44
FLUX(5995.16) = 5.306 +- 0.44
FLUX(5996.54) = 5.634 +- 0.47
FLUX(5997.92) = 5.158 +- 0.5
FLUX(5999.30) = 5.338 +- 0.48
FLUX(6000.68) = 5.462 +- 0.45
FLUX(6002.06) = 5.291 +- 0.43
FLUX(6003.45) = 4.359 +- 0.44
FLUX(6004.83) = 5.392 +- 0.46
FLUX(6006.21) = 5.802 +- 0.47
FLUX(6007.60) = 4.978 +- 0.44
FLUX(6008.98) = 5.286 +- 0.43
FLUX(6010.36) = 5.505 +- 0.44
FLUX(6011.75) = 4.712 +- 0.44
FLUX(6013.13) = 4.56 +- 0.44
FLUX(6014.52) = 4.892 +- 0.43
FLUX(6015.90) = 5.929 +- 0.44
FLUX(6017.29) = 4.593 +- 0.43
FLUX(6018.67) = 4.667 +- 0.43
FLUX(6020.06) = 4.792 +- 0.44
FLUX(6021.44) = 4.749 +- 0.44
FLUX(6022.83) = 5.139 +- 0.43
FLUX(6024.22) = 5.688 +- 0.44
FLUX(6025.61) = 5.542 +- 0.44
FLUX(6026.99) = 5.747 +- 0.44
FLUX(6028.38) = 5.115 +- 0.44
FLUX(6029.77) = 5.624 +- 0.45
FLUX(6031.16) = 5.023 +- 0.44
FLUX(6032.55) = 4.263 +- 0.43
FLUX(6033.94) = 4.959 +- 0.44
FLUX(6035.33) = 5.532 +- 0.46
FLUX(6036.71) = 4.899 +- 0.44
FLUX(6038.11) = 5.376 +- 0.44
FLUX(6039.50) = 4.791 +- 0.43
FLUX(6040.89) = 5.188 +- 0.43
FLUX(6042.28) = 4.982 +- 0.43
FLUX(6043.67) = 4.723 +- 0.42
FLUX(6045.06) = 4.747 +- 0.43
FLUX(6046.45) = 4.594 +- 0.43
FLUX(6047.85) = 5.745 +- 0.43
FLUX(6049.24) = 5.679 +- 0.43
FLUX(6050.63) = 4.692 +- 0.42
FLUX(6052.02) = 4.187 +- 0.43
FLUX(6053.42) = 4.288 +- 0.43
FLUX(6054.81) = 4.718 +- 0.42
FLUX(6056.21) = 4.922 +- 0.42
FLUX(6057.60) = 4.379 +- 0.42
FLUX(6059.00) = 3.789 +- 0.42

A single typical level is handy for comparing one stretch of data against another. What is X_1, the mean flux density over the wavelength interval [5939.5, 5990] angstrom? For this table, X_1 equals 4.83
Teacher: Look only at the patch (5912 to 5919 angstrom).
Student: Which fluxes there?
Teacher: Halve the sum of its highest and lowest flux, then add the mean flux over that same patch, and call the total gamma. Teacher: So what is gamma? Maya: 10.4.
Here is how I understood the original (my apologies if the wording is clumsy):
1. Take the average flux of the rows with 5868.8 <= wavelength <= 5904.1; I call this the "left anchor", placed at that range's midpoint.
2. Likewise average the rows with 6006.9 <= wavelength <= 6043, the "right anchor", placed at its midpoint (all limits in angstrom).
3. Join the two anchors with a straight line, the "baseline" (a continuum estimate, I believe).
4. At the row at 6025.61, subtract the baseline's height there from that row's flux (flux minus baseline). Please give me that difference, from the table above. 0.45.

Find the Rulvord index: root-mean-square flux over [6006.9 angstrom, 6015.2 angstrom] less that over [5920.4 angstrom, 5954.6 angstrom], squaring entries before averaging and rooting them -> 0.13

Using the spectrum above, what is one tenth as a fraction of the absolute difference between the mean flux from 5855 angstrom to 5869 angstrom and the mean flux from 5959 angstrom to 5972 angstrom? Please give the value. 0.3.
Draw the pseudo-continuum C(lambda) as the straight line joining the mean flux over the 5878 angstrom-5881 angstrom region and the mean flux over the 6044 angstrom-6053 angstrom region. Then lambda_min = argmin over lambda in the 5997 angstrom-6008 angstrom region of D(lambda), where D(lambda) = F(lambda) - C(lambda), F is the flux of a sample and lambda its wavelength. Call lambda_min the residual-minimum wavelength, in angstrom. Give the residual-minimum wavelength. 6003.45 angstrom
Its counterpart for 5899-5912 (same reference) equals 5910.18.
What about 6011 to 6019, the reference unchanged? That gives 6013.13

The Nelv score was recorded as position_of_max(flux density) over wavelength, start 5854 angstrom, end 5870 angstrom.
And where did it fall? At 5866.79 angstrom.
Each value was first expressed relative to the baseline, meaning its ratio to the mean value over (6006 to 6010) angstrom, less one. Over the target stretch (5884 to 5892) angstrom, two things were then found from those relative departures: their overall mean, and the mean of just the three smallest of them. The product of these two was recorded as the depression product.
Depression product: -0.001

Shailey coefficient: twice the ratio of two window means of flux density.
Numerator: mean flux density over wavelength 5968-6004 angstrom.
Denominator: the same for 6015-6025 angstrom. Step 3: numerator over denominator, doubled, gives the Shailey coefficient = 1.98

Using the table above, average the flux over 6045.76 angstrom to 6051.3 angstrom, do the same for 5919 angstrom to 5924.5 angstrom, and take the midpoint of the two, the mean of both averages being 5.14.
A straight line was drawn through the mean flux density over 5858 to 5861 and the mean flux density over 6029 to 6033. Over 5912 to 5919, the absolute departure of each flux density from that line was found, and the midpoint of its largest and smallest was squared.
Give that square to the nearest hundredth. 0.10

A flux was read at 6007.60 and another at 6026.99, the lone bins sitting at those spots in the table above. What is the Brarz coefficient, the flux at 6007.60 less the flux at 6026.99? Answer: -0.8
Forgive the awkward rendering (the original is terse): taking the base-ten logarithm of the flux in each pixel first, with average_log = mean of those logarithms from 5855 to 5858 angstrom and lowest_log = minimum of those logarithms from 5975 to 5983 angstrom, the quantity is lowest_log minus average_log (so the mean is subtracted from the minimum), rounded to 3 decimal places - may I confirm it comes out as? -0.032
